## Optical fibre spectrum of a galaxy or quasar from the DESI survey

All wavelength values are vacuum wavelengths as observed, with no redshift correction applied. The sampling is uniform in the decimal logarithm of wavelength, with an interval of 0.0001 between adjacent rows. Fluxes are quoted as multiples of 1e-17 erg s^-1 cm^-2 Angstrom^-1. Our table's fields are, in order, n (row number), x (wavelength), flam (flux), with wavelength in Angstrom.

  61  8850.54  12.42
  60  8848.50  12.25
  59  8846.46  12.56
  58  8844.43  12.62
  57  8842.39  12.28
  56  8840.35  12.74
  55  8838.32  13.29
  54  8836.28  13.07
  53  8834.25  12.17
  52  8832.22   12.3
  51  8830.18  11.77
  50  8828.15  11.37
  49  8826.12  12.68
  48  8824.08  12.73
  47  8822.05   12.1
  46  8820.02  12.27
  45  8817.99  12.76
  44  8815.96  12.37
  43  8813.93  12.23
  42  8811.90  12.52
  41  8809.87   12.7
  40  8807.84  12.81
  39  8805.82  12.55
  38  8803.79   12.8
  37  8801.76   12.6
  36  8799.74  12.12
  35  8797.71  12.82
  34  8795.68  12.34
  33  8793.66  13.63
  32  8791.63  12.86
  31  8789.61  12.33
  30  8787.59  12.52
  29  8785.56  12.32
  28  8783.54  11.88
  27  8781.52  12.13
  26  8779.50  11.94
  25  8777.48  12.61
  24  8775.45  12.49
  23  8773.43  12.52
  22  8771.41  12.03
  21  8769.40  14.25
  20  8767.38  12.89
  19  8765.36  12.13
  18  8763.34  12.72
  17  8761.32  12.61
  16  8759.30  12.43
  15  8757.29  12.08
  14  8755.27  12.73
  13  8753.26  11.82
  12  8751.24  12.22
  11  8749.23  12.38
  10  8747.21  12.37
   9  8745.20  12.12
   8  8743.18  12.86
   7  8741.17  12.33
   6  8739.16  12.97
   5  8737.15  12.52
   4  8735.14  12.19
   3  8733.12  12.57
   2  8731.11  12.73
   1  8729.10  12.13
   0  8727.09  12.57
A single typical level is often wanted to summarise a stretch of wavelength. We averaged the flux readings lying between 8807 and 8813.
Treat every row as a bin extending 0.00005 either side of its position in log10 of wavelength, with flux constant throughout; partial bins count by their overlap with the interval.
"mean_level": 12.7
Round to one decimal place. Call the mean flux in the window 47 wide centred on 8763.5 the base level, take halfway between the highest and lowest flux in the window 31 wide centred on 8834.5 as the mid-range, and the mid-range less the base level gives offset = -0.1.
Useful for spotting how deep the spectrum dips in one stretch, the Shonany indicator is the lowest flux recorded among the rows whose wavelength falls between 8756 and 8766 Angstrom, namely 12.08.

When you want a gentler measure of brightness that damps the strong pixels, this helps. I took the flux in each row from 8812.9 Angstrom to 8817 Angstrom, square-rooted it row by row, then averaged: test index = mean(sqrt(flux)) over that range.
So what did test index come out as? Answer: 3.507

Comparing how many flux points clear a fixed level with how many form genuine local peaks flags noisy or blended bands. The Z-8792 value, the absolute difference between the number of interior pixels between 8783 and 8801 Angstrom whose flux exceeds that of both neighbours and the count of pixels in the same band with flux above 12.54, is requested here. 0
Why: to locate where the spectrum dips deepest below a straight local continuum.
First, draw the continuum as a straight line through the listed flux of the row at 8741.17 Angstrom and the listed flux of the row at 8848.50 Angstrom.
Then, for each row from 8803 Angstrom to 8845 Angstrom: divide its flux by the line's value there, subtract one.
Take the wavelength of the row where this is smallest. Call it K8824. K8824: 8828.15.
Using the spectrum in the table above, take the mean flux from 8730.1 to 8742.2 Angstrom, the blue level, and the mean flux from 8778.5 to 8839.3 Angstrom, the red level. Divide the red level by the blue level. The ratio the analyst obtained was 0.99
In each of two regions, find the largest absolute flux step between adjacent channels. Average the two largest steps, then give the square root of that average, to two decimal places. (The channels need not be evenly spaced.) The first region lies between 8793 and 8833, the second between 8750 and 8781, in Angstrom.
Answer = 1.33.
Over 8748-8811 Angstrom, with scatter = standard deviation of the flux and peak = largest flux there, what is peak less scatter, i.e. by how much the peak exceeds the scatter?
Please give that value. 13.8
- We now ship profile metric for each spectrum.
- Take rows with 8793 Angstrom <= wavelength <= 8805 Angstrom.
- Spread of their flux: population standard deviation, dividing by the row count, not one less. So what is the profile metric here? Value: 0.48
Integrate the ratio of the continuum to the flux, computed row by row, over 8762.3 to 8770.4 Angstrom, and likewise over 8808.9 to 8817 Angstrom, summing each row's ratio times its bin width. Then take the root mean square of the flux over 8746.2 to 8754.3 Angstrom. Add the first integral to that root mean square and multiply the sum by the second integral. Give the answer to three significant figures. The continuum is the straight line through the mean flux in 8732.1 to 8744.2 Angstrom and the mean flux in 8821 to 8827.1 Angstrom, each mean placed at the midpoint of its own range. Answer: 163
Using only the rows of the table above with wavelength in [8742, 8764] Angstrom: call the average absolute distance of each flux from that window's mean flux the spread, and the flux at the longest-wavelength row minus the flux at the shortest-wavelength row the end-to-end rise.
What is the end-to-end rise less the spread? -0.39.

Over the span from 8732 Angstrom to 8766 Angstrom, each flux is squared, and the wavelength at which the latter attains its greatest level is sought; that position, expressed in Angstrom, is 8739.16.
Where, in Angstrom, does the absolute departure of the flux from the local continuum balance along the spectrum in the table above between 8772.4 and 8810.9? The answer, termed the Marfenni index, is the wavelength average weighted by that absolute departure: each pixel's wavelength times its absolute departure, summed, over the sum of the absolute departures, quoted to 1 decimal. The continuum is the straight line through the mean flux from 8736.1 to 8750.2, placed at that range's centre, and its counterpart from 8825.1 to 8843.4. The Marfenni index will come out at 8792.9 Angstrom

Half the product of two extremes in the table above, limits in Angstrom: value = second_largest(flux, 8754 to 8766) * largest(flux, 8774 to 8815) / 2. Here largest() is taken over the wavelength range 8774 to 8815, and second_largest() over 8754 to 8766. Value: 86.7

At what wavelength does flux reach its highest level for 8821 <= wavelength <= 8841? 8838.32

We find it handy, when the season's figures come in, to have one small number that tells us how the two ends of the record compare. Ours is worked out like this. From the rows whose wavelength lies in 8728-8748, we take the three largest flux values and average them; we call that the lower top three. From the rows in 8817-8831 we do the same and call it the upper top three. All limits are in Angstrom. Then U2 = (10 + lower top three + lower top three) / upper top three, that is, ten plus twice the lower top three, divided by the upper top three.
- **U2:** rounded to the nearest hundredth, 2.81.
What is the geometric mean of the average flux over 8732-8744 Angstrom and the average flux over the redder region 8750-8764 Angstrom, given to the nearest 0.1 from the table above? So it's 12.5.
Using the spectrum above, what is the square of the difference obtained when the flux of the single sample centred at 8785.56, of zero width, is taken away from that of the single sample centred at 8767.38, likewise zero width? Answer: 0.32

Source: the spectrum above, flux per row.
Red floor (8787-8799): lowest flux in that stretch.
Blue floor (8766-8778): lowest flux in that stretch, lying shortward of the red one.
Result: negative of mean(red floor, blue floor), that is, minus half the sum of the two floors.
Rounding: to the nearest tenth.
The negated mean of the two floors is -12.2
